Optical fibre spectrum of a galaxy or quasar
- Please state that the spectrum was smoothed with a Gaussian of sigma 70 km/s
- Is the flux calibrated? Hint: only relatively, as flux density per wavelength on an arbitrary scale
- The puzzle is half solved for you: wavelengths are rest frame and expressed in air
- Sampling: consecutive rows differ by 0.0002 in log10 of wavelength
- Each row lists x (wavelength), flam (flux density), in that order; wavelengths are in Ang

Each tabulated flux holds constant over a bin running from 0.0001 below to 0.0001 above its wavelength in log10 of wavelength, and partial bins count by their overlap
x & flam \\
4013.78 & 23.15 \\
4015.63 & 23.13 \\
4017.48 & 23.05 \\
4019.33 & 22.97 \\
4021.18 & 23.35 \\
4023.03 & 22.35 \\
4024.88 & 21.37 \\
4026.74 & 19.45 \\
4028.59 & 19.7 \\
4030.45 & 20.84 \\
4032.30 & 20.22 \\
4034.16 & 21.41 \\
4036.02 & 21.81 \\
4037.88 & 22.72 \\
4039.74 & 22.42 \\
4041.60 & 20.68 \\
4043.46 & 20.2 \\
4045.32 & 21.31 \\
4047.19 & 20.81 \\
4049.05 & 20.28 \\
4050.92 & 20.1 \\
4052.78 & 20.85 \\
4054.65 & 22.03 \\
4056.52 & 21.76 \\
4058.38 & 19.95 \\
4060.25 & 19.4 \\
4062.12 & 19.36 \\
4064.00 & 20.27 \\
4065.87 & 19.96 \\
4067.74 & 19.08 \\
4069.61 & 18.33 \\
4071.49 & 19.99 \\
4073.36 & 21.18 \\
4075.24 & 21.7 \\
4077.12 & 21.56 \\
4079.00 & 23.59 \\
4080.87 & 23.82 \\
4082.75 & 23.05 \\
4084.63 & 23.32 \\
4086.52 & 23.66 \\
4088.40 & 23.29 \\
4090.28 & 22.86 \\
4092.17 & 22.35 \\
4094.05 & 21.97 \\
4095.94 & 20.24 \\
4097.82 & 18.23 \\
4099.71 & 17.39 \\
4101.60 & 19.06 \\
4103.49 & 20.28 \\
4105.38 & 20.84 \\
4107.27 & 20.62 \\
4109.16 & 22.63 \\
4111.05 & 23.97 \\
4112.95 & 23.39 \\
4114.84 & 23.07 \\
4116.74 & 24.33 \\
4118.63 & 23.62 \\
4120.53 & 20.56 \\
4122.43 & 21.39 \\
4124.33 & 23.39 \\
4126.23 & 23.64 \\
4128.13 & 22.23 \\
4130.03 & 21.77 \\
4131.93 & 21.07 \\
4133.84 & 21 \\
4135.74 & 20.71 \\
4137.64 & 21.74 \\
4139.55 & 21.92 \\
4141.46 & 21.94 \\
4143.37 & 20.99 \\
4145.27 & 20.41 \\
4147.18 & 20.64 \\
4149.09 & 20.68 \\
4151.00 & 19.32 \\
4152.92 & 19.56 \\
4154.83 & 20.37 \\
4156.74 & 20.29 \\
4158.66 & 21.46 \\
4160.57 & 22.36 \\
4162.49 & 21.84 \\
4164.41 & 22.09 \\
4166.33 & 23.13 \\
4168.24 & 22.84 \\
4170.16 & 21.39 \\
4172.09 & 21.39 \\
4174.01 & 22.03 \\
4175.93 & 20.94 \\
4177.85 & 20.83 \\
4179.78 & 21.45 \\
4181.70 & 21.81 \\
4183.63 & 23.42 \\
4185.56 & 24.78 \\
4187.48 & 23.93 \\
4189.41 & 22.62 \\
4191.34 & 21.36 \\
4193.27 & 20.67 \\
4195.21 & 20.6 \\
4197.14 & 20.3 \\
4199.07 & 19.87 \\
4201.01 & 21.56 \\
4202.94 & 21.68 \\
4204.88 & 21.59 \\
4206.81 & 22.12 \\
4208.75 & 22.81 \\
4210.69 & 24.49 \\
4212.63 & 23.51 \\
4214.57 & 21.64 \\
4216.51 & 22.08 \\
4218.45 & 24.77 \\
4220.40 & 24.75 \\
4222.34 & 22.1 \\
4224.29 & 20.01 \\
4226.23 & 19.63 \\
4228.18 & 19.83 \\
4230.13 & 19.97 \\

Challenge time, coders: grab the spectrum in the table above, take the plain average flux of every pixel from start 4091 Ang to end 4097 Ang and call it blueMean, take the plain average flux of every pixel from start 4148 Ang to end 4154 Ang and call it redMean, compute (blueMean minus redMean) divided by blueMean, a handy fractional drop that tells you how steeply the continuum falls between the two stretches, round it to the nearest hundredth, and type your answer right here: 0.08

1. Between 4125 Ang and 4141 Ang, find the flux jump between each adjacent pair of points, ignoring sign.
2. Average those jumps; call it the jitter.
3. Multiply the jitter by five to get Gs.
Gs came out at 3.0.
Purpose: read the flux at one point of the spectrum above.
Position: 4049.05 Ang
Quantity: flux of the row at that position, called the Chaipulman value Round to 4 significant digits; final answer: 20.28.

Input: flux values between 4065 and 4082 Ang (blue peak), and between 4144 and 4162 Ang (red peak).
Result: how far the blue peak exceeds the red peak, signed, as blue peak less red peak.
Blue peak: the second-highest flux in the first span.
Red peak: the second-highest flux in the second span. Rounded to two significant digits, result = 2.1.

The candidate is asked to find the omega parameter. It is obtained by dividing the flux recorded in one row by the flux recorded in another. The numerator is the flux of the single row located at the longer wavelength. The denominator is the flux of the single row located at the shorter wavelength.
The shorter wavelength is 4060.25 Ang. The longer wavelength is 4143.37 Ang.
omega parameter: 1.08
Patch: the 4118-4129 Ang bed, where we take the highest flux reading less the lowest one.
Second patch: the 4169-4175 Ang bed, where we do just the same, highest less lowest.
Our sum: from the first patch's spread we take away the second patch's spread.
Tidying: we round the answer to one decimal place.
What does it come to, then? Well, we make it 2.4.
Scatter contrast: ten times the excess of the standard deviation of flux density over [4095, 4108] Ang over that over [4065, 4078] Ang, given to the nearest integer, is 0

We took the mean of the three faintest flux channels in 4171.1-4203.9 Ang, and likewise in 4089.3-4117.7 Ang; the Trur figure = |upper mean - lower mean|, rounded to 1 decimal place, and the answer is 2.0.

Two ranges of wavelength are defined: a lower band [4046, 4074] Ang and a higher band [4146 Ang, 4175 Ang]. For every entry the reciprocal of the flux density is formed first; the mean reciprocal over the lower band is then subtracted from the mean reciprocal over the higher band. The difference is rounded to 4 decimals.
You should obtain -0.0025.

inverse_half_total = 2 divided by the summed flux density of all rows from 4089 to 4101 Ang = 0.0163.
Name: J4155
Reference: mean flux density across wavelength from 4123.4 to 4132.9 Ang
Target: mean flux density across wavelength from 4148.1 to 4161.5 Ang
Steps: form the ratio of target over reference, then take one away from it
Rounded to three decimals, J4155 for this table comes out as -0.082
